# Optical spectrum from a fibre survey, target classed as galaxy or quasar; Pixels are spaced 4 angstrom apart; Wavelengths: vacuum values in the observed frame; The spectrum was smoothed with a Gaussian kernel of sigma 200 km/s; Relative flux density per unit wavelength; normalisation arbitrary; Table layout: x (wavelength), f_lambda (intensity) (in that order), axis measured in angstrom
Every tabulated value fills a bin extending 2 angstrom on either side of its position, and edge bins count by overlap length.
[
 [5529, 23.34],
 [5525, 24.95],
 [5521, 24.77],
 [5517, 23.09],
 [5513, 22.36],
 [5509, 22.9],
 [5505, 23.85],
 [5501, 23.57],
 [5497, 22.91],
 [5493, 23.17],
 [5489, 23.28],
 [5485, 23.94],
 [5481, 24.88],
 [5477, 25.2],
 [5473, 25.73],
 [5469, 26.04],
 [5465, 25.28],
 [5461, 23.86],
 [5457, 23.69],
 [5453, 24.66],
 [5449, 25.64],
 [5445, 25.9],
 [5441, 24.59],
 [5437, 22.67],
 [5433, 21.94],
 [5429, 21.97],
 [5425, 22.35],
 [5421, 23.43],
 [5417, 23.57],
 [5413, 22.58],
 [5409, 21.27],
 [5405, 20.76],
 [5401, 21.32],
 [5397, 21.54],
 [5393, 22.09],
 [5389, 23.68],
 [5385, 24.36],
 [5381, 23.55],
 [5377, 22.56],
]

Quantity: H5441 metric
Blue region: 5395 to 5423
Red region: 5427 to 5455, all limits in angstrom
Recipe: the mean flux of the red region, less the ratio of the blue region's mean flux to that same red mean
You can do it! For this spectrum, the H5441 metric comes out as 23.0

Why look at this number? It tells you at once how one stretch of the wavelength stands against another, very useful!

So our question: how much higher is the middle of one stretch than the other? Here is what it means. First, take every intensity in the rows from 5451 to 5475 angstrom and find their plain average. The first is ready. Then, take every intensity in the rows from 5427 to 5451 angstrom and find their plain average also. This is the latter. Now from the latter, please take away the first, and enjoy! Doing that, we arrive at -1.1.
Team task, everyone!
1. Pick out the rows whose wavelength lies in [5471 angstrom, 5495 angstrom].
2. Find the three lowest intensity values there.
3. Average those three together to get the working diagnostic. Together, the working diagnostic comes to 23.5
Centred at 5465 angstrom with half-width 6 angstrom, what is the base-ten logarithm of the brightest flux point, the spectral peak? 1.416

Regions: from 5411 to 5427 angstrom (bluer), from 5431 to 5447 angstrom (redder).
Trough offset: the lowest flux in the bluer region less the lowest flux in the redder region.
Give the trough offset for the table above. 0.4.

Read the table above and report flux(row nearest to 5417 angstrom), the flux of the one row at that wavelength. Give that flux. 23.57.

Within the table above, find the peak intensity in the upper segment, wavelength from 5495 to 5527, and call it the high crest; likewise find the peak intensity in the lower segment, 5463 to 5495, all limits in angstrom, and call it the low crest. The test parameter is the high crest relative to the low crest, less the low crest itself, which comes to -25.1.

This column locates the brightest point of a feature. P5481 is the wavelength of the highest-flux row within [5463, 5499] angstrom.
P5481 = 5469 angstrom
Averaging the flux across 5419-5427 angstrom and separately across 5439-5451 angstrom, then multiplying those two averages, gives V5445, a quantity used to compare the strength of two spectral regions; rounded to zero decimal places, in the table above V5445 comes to 581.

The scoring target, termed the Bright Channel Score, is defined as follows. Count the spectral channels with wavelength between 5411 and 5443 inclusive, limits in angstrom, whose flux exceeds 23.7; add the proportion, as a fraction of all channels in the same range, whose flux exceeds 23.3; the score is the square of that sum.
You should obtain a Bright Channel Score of 2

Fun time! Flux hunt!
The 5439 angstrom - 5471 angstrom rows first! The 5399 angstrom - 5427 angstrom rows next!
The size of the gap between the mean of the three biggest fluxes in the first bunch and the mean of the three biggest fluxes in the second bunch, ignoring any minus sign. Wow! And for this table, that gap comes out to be 2.7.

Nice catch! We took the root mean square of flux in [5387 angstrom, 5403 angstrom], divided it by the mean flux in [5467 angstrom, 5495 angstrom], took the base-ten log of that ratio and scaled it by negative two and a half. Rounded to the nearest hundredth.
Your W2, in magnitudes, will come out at 0.11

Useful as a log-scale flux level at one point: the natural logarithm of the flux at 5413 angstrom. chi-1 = 3.12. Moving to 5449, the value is 3.24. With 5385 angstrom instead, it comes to 3.19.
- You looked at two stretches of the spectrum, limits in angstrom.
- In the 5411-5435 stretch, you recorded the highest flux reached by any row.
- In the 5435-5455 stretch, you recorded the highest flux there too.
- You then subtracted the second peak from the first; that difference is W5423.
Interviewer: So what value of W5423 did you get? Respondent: -2.3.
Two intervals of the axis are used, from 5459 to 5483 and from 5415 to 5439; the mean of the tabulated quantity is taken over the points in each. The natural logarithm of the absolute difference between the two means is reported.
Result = 0.9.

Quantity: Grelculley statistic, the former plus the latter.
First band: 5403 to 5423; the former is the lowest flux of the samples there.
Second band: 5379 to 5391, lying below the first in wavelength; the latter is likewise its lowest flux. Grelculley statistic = 44.3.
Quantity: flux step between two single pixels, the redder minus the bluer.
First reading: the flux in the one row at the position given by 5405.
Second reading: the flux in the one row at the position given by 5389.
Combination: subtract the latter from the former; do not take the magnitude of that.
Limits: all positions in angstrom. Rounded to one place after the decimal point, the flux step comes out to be -2.9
